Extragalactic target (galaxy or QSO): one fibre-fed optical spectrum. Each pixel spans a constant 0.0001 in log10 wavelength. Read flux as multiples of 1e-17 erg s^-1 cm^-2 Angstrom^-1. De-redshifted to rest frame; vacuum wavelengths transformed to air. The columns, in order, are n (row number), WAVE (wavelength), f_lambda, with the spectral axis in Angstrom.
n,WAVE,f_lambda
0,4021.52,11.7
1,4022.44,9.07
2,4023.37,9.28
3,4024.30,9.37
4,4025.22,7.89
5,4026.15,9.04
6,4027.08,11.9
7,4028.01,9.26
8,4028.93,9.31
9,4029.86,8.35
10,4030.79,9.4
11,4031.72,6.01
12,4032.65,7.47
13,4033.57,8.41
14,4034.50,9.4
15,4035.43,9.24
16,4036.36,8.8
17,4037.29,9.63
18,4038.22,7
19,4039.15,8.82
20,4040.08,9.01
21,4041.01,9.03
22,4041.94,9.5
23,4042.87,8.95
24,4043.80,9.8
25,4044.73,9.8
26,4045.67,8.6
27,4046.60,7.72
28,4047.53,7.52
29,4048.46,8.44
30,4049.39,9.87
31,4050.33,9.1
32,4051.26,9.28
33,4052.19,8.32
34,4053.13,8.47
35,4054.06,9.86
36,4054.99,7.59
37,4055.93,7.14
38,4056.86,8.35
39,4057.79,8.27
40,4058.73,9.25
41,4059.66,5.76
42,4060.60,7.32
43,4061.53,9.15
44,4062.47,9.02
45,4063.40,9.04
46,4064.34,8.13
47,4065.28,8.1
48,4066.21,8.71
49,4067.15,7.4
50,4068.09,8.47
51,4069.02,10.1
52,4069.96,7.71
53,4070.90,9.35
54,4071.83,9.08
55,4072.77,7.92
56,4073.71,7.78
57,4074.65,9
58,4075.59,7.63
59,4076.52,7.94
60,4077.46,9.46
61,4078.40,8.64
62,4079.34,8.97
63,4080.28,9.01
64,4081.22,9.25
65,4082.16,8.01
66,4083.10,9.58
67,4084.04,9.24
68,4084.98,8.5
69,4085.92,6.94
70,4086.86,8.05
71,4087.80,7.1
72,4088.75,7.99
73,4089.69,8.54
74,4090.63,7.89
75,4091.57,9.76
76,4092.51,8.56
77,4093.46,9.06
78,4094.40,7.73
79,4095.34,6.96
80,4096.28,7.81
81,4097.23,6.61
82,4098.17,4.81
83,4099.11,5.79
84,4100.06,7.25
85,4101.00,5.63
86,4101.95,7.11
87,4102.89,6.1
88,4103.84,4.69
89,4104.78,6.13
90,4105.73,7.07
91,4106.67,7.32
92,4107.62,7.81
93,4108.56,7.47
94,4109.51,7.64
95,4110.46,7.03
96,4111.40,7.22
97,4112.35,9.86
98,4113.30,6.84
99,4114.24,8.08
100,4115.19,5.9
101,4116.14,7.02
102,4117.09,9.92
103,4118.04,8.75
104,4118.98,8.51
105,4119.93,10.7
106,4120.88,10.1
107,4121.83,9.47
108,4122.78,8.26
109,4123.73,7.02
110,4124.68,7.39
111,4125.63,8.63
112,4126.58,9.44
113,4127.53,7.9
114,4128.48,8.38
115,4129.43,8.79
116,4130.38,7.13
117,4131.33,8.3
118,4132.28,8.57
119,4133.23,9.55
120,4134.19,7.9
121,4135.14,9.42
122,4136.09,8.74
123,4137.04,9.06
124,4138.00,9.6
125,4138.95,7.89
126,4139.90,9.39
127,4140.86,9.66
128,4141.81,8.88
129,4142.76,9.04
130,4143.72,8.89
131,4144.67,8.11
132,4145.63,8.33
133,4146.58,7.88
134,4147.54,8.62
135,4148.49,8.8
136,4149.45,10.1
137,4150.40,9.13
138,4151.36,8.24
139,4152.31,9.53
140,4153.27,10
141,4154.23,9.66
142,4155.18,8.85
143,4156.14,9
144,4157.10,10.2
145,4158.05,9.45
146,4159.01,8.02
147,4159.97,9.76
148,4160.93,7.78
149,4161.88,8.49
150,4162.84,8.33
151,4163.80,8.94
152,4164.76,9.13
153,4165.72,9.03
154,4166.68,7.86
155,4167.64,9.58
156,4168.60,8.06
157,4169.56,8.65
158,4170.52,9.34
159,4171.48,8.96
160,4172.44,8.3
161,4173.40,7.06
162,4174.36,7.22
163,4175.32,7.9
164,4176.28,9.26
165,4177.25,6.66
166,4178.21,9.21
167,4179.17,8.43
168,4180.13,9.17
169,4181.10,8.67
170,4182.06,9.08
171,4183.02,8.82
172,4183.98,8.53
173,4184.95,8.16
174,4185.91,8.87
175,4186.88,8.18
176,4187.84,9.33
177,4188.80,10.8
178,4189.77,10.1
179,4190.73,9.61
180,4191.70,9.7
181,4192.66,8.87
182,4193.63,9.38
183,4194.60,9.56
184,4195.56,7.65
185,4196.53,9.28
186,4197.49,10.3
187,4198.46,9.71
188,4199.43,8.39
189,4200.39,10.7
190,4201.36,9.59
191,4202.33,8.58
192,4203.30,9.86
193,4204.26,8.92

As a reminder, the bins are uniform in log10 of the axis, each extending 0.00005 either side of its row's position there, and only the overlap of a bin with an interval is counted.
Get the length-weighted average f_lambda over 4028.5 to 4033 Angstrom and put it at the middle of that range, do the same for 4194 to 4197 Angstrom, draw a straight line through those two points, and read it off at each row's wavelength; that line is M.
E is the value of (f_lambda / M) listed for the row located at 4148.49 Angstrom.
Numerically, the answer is 1.02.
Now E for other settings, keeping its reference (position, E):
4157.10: 1.18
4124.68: 0.87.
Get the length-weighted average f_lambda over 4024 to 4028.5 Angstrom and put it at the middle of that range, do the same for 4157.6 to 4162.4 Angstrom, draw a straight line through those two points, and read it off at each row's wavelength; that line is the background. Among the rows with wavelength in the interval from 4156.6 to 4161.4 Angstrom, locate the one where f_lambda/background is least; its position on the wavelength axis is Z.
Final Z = 4160.93 Angstrom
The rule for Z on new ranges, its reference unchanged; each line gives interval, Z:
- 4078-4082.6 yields 4082.16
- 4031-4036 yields 4031.72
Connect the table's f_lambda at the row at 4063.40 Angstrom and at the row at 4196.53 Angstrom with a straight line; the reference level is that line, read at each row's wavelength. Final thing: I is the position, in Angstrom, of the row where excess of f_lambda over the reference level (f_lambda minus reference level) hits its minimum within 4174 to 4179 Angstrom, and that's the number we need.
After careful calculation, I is 4177.25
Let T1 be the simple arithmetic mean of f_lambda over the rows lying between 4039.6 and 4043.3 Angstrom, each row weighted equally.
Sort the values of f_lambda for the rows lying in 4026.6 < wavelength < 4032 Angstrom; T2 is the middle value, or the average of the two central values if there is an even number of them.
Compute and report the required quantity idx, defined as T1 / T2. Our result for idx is 0.98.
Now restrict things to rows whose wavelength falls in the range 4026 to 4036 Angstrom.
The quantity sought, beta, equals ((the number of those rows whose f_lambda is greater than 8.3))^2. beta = 81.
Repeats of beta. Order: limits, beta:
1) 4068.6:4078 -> 25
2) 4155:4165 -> 81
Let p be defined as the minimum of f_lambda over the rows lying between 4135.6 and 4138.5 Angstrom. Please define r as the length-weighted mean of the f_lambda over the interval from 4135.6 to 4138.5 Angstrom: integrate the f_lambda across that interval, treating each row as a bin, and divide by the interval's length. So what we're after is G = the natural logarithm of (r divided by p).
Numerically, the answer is 0.043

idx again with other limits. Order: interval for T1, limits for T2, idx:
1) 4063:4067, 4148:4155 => 0.89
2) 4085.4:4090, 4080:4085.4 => 0.85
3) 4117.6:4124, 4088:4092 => 1.09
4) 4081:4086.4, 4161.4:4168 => 0.96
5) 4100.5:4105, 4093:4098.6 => 0.81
